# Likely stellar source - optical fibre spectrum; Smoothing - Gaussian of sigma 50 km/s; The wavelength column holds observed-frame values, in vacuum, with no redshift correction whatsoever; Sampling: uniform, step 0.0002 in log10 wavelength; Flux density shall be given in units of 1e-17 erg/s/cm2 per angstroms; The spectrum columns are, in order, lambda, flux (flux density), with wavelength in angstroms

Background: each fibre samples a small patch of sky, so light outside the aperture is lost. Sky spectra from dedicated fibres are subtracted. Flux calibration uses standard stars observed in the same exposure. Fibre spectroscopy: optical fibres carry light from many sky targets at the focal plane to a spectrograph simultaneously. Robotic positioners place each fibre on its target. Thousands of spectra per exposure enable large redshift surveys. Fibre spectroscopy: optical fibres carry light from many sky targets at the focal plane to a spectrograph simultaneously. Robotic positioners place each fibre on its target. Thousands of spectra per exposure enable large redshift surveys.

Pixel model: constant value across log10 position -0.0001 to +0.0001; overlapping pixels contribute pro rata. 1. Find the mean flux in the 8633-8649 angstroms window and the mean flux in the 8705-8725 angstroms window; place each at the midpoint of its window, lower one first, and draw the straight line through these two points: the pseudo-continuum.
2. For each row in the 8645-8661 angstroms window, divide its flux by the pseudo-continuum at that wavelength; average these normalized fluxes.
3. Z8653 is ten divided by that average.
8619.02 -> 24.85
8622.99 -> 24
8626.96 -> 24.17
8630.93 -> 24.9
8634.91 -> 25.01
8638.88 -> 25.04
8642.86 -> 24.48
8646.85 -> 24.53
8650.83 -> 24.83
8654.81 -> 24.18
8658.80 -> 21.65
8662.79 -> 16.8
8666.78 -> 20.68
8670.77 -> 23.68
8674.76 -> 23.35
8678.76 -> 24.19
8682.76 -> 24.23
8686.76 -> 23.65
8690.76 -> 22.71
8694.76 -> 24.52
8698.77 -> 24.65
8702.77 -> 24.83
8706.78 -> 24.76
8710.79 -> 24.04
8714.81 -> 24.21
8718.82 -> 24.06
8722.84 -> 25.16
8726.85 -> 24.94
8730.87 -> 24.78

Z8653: 10.4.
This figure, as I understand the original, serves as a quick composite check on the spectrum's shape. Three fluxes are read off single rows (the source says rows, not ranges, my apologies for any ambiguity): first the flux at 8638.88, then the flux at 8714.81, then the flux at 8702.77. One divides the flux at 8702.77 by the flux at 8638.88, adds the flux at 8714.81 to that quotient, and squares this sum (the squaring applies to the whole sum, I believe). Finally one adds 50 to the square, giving 685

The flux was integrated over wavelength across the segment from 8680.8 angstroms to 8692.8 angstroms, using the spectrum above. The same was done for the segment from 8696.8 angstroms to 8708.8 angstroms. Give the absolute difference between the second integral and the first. 15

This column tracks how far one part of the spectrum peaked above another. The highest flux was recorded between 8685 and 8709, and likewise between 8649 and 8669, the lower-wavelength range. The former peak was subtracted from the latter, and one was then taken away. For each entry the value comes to -1.00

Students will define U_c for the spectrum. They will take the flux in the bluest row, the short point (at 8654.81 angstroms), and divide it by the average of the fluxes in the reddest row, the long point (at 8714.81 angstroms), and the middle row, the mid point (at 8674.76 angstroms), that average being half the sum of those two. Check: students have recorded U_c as 1.02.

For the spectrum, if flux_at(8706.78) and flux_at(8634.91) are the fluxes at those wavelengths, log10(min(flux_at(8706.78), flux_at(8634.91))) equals 1.39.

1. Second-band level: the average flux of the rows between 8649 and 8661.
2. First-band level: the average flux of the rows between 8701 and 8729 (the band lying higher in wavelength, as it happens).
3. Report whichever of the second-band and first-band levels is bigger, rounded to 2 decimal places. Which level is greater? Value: 24.57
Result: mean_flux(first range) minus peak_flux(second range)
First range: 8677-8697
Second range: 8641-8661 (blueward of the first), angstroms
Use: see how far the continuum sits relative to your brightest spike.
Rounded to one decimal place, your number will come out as -1.0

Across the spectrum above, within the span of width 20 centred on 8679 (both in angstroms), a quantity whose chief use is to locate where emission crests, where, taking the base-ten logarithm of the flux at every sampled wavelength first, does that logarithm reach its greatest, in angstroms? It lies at 8682.76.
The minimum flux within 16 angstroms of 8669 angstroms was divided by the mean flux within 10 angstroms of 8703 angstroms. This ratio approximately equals 0.68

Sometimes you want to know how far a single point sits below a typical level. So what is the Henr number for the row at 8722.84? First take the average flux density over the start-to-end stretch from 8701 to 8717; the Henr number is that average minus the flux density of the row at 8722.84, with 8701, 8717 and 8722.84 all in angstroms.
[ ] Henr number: -0.7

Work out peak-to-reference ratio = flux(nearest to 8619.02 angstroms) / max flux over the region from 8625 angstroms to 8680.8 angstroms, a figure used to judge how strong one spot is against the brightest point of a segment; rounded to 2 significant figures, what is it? 0.99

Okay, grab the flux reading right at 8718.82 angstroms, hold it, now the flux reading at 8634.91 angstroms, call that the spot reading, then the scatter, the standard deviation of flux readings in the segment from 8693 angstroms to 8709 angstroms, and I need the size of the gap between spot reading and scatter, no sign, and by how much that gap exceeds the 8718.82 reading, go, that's 0.8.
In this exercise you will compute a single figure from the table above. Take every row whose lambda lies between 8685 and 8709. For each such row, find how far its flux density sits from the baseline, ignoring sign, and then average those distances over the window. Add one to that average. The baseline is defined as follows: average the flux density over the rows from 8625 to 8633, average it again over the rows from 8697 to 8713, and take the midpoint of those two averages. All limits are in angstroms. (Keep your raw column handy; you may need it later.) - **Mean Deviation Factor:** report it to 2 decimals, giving 1.56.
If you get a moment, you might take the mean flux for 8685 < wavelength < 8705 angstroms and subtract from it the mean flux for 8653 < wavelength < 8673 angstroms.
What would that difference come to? 2.7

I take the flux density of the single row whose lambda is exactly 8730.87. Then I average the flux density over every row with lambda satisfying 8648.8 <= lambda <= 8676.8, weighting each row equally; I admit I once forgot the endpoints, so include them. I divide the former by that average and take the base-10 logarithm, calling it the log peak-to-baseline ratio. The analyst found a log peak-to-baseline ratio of 0.048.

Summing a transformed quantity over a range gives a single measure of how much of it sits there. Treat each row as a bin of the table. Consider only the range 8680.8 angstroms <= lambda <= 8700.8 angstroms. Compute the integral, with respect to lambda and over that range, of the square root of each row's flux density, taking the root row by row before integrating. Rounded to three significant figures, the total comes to 97.9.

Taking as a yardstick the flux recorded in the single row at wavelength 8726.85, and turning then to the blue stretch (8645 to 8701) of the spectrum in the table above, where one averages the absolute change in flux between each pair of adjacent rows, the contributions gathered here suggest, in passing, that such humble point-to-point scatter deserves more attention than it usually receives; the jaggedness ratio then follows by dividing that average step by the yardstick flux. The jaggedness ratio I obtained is 0.061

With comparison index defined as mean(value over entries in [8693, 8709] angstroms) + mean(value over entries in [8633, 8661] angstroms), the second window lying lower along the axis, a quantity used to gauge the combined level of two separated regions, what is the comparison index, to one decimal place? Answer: 48.9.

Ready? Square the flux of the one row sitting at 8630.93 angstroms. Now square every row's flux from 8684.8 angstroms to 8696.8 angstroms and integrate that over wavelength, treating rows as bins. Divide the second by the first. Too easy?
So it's 10.8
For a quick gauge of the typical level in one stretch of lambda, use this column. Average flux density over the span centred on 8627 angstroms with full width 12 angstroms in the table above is 24.4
